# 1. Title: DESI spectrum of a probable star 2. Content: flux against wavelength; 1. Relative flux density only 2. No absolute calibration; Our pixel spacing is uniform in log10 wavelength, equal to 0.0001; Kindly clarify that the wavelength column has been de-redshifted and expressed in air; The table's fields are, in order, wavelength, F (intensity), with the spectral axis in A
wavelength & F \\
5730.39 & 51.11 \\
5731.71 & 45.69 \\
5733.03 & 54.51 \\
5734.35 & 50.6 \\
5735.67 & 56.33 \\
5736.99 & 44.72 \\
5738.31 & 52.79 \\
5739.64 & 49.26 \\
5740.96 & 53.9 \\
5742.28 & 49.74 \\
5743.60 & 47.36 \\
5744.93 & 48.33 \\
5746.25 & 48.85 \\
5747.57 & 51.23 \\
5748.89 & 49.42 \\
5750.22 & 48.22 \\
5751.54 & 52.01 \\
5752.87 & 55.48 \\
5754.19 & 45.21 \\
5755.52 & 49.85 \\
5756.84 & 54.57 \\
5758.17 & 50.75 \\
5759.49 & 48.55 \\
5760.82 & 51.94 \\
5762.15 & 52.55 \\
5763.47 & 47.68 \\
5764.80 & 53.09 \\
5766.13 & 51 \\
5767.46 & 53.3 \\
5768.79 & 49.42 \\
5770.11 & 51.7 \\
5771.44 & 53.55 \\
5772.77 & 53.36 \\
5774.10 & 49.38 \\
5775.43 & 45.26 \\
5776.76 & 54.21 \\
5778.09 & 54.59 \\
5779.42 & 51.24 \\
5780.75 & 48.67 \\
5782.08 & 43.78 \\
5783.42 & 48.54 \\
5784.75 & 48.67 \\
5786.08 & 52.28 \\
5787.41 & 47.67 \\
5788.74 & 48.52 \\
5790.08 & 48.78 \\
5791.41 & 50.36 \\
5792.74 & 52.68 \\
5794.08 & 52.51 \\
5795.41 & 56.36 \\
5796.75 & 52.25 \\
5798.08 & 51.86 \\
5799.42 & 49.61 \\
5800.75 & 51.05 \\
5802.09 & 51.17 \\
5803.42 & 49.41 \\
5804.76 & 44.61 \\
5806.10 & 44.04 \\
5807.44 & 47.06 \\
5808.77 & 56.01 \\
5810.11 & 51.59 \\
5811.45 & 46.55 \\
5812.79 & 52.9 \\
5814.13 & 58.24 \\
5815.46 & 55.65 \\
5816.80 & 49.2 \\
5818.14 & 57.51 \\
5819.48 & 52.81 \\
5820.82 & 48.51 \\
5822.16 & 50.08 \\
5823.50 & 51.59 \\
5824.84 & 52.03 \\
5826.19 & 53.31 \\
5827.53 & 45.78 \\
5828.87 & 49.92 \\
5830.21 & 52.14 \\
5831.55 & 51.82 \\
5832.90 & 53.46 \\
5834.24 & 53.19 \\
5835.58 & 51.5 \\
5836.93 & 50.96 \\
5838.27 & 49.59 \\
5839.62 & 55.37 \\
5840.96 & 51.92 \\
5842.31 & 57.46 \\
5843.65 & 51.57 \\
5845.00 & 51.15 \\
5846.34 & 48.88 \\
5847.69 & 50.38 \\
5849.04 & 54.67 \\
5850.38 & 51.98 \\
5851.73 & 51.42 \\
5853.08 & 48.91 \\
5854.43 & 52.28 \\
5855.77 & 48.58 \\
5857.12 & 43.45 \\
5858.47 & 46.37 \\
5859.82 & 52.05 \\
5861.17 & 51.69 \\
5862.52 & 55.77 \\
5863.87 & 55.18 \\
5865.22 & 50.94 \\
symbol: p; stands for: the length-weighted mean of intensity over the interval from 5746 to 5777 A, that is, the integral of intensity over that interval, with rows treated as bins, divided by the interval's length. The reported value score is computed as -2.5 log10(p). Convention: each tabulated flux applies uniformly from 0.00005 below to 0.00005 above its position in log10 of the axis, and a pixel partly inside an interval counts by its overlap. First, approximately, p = 50.8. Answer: -4.27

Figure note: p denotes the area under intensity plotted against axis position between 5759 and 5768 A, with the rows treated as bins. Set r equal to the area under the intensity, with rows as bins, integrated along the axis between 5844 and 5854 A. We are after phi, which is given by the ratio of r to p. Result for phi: 1.11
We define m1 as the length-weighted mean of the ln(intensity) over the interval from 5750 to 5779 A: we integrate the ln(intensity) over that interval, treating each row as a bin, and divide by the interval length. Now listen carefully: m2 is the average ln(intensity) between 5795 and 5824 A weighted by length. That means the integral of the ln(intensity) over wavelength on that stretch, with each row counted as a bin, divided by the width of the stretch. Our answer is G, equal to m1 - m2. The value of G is 0.001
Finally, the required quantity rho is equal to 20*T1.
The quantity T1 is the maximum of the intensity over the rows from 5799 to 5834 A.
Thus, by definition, 1165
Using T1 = 58.24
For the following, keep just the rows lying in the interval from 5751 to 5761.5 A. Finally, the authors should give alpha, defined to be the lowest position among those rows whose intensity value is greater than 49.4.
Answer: 5751.54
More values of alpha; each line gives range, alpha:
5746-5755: 5747.57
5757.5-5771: 5758.17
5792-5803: 5792.74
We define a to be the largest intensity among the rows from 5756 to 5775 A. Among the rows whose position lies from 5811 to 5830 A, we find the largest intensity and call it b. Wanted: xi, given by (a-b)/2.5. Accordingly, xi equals -1.5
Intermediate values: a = 54.57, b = 58.24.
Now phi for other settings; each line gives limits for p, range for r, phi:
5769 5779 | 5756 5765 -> 0.89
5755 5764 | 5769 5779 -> 1.13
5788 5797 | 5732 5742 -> 1.11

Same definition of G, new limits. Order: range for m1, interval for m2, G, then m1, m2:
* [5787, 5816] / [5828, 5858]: -0.010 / 3.93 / 3.937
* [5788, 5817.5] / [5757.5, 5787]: 0.006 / 3.93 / 3.922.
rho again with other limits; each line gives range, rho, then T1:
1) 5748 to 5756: 1110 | 55.48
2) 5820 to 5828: 1066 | 53.31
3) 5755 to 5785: 1092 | 54.59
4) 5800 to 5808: 1023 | 51.17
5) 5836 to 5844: 1149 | 57.46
